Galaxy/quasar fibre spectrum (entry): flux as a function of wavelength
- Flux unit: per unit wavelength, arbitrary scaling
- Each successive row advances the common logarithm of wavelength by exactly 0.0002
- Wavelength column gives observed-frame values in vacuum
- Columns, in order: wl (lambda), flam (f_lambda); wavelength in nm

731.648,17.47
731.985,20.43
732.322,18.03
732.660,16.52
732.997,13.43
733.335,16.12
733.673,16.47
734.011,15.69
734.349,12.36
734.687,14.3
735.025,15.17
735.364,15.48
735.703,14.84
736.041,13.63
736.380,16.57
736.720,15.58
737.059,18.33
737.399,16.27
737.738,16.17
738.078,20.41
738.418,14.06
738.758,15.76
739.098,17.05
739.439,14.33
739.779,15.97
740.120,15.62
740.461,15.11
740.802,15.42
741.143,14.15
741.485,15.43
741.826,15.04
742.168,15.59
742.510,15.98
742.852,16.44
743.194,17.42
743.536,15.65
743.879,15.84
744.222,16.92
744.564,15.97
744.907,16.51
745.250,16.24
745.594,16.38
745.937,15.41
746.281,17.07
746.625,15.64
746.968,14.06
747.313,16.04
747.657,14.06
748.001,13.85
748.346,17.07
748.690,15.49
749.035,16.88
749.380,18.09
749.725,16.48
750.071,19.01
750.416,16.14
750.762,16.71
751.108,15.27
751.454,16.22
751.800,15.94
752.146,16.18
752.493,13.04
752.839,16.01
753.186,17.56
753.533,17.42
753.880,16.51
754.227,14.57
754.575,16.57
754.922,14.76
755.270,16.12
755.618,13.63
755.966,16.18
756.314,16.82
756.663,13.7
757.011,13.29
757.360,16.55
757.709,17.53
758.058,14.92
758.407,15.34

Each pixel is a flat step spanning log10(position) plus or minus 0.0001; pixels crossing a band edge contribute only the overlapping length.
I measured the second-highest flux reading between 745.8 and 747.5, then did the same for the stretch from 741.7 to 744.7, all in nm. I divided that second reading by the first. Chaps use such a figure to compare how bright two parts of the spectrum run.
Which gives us 1.05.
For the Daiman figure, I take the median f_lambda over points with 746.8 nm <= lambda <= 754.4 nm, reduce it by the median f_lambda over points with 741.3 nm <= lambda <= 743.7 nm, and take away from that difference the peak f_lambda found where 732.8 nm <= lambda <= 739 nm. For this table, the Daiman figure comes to -19.9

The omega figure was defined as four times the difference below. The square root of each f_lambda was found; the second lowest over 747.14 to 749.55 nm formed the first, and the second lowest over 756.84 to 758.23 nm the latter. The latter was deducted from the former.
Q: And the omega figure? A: -0.5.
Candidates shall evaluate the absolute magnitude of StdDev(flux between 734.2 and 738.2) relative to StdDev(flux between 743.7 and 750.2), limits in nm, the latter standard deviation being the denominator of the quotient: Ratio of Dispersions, 1.6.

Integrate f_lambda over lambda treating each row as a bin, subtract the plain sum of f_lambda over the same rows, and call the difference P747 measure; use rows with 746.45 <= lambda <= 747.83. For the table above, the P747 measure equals -39.2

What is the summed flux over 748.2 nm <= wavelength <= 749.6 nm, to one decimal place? 67.5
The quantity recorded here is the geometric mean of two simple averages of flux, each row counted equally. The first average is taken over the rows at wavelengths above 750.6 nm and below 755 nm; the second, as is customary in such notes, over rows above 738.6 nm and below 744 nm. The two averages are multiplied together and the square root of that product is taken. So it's 15.8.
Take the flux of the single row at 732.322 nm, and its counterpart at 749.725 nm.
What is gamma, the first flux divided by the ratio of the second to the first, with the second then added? 36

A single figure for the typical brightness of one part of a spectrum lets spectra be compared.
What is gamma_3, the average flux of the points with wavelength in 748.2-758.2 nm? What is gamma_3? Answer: 16.0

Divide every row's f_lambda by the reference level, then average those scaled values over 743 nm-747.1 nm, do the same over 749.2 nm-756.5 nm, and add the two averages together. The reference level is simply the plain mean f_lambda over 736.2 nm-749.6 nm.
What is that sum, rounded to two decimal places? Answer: 2.02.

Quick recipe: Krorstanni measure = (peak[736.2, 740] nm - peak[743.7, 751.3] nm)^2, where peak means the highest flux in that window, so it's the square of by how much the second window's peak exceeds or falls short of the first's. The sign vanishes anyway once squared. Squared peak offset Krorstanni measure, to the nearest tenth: 2.0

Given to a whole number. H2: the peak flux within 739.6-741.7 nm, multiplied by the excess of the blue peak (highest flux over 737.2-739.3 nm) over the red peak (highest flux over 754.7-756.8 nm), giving 57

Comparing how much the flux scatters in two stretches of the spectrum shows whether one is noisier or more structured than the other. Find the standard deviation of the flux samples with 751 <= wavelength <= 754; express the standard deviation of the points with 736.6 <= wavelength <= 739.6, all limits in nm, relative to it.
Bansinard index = 1.5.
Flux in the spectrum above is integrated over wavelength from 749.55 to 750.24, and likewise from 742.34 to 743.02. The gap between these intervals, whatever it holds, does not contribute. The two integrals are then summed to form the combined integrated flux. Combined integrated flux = 23.3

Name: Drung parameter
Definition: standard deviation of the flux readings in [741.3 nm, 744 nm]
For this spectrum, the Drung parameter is 0.7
